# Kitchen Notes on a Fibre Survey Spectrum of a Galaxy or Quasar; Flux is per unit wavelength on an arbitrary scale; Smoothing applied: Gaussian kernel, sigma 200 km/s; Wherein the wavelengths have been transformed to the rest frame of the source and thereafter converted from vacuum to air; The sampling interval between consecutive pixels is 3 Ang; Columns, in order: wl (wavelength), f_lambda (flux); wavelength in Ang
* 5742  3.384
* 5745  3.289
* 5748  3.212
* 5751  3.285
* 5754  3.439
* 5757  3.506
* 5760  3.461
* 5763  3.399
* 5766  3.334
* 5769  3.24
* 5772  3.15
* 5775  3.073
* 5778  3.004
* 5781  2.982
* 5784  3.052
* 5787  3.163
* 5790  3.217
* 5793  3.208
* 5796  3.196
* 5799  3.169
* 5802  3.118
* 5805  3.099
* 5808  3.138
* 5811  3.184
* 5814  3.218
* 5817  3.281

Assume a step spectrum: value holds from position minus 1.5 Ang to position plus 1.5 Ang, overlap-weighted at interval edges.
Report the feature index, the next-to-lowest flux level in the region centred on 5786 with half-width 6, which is 3.052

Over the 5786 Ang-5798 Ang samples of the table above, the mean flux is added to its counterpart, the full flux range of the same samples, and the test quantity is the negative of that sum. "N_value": -3.25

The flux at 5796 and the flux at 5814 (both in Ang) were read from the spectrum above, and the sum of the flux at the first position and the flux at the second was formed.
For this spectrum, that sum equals 6.41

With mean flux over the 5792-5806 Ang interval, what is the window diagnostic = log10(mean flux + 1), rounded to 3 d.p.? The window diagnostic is 0.619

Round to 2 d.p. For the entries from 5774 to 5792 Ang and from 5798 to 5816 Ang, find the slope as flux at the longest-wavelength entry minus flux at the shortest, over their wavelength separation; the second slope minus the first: -0.01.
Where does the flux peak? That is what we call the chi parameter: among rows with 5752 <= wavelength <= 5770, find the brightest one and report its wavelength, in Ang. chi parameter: 5757 Ang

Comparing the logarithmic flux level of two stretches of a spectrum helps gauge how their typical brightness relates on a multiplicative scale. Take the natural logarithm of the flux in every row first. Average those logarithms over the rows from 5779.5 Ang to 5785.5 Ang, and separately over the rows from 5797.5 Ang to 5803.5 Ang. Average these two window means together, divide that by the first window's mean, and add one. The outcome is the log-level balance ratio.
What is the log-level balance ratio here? 2.02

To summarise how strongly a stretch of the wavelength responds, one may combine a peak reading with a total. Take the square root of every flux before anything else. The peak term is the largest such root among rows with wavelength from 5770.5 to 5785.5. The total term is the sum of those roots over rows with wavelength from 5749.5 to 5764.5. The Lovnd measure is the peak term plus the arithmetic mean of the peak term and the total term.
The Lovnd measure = 7.28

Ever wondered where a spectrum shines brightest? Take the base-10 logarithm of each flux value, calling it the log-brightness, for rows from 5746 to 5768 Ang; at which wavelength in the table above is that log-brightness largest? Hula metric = 5757 Ang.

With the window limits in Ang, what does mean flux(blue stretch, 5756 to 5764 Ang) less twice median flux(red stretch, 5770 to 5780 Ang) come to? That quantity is -2.69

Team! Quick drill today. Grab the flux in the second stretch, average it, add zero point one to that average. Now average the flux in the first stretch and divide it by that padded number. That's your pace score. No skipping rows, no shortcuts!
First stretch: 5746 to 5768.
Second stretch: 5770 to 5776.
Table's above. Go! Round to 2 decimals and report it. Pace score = 1.05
